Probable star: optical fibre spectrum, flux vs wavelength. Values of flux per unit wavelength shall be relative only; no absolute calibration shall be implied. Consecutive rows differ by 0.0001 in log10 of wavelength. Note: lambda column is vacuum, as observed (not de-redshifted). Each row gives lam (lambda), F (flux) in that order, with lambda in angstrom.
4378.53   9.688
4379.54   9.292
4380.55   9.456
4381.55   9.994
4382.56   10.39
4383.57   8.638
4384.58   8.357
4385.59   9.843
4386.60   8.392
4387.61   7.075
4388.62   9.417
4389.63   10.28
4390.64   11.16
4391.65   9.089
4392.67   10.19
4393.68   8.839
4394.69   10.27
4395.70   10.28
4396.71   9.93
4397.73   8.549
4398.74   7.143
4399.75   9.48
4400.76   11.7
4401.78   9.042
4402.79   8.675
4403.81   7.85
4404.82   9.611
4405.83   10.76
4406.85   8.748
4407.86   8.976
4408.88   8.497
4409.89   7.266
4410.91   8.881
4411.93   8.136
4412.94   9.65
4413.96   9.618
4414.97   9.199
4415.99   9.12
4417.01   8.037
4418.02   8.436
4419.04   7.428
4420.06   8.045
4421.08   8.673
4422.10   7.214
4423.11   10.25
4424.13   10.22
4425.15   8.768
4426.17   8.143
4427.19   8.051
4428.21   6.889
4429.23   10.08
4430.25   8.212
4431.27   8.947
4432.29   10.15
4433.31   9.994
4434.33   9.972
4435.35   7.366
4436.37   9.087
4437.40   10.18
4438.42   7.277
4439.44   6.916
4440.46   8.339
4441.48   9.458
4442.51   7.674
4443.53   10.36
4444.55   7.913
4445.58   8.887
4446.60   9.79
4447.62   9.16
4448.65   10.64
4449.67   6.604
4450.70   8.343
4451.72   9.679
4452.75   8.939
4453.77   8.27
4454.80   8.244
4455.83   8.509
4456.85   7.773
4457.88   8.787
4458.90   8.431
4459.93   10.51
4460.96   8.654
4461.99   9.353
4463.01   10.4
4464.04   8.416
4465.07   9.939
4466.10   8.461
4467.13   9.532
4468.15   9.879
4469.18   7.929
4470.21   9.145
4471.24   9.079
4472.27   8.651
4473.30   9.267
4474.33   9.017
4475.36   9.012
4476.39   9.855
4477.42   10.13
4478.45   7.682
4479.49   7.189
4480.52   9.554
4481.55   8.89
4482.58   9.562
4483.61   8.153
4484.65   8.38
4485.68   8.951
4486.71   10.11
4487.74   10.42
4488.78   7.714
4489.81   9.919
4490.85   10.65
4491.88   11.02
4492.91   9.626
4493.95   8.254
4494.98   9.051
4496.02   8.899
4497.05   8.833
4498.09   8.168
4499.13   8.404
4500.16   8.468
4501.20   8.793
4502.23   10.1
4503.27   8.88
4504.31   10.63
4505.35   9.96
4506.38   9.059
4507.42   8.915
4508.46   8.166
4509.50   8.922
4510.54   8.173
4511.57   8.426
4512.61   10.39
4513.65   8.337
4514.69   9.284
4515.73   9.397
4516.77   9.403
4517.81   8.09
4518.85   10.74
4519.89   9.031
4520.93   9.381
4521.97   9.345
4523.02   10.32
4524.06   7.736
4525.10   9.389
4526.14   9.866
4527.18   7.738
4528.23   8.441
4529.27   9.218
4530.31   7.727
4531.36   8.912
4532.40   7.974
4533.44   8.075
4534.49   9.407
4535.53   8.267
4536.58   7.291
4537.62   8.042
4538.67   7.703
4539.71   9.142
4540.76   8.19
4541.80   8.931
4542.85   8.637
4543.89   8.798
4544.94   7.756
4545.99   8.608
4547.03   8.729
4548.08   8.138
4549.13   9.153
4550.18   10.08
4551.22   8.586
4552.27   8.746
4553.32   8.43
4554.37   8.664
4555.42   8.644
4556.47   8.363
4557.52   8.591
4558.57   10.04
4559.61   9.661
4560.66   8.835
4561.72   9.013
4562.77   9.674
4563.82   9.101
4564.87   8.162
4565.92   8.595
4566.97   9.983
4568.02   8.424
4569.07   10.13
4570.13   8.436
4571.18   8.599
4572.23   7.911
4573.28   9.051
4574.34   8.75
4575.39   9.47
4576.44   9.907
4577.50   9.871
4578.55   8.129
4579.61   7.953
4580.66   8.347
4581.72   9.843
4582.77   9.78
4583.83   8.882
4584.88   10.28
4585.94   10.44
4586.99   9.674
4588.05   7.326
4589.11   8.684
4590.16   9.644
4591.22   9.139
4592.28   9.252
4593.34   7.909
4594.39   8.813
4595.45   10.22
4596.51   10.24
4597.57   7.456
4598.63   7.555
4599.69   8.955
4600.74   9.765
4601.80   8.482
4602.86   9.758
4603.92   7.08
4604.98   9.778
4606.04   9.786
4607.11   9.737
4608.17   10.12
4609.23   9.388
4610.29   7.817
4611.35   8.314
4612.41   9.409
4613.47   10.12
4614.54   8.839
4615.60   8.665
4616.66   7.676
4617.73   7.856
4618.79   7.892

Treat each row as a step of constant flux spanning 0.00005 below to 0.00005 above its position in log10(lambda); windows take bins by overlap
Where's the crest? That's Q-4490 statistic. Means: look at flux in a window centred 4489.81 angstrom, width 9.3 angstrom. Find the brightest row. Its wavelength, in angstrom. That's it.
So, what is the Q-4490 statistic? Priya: 4491.88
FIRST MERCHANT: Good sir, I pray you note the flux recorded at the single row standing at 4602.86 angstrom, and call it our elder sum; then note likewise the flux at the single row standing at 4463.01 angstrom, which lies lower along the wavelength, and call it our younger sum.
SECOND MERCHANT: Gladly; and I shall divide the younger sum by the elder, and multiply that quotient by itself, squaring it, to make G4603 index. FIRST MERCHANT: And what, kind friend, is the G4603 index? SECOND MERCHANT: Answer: 1.14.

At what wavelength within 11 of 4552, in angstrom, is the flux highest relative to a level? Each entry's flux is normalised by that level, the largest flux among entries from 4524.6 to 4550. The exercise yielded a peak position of 4550.18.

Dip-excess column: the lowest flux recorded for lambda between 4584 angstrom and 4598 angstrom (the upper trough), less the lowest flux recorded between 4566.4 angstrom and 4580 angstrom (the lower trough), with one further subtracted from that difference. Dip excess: -1.6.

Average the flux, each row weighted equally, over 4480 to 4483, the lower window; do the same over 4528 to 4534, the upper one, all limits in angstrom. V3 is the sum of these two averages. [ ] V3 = 17.7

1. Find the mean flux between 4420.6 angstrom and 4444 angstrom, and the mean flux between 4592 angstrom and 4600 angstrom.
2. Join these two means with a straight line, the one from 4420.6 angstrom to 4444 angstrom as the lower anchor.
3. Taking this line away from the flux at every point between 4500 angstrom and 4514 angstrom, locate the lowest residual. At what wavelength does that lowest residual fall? 4508.46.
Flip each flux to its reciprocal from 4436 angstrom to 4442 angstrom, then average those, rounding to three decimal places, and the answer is 0.119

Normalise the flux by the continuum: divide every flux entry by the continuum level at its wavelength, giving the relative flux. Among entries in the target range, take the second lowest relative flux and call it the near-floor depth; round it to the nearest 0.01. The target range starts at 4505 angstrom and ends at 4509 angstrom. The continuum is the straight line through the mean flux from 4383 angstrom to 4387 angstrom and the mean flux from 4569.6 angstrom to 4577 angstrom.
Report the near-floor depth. 1.01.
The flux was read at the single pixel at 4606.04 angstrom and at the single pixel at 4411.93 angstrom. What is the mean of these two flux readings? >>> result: 8.96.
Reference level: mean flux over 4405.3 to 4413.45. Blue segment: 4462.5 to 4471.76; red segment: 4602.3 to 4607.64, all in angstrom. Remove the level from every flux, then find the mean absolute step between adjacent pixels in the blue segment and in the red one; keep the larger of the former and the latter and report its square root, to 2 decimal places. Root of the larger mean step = 1.17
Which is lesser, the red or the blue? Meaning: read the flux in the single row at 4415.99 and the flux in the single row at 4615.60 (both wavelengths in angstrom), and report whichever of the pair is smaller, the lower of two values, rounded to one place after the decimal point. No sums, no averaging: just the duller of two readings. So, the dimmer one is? 8.7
